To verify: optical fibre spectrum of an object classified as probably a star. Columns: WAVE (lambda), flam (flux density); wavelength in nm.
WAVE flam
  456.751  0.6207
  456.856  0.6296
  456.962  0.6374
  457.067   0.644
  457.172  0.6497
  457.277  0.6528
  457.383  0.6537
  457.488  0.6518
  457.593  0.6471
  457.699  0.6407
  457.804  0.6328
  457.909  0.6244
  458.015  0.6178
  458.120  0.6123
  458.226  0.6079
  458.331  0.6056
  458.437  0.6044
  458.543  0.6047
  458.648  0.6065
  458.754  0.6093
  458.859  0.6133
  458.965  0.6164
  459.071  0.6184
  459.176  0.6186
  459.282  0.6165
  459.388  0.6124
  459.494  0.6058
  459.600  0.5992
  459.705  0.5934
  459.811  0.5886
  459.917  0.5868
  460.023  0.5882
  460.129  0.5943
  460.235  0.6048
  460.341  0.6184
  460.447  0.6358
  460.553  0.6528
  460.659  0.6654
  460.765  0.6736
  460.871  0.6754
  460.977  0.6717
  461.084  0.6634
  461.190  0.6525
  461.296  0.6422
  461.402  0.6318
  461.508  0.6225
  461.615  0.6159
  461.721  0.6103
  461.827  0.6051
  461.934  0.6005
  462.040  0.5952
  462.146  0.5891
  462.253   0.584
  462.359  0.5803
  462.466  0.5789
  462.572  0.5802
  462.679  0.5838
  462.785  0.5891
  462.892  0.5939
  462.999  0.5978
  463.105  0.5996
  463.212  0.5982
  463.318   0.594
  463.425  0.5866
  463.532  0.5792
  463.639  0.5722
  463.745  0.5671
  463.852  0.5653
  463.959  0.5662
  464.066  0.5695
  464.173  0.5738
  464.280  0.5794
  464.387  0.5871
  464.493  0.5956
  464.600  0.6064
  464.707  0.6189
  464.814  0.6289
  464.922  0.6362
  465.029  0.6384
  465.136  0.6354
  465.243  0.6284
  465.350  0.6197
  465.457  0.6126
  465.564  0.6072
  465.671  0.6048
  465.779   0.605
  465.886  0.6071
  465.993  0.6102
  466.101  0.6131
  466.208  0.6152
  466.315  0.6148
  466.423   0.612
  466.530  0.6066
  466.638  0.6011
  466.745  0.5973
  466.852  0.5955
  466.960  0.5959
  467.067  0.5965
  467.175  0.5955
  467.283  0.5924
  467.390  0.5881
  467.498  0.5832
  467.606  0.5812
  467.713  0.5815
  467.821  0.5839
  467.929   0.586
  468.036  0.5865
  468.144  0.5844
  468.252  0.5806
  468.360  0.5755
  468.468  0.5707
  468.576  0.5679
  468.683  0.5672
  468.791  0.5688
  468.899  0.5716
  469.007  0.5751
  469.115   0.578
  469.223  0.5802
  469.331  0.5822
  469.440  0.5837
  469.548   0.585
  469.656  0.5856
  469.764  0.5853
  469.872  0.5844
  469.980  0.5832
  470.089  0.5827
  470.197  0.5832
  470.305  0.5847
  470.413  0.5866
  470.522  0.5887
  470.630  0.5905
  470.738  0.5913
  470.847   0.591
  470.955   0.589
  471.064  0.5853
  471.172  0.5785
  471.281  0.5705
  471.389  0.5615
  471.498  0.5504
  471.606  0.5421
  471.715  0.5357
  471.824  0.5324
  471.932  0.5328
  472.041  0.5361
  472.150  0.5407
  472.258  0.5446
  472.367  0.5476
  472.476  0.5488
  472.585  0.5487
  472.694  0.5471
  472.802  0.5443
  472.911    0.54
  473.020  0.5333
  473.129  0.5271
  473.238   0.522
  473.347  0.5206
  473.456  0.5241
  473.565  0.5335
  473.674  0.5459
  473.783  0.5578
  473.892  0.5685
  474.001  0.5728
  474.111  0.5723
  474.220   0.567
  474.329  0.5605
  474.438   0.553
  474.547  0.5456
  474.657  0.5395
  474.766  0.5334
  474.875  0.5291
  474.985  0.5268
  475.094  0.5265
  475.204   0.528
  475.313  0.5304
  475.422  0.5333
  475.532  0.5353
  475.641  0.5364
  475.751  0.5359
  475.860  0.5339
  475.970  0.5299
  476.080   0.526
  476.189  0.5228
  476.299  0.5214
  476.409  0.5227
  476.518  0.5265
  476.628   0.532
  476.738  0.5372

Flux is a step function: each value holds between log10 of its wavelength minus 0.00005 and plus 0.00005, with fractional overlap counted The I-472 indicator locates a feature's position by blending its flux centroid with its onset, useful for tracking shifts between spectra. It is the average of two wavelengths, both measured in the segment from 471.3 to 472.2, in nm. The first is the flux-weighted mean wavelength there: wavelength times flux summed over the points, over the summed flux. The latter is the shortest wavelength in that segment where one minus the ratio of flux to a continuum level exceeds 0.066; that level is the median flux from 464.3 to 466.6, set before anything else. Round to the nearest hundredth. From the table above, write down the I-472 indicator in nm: 471.58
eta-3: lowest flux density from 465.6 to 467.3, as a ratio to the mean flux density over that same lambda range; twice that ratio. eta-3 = 1.962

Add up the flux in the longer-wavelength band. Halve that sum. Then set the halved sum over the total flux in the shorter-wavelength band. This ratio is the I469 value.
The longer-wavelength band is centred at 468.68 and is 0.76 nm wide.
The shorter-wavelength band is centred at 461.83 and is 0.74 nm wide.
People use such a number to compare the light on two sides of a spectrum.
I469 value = 0.471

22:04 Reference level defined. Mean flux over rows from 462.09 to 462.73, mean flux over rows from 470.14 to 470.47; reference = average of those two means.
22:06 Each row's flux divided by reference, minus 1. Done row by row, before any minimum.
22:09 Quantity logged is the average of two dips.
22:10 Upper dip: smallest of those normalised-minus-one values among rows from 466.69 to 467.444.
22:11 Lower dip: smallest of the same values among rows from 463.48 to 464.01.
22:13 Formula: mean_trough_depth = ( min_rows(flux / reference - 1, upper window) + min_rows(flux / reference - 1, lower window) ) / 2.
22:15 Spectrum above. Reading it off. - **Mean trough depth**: -0.012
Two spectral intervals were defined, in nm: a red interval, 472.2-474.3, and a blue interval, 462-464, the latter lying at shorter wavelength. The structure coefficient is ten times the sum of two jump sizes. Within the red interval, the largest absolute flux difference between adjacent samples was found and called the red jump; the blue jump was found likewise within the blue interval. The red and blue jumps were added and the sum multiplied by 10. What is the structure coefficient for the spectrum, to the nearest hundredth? 0.20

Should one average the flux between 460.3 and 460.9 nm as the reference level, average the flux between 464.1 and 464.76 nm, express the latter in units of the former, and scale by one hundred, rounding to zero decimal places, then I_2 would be 91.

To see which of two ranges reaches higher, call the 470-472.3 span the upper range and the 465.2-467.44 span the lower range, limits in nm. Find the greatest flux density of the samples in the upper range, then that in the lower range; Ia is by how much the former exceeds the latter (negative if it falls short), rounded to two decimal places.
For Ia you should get -0.04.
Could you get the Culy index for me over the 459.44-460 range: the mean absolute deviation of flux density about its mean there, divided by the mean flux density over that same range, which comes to 0.010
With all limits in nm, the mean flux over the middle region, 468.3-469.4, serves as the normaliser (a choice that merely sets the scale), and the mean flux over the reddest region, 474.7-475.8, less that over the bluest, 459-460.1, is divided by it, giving -0.124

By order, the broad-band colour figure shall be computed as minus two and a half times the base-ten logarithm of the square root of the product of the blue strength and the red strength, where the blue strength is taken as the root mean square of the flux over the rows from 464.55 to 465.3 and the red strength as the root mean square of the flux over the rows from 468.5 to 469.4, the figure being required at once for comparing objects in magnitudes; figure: 0.55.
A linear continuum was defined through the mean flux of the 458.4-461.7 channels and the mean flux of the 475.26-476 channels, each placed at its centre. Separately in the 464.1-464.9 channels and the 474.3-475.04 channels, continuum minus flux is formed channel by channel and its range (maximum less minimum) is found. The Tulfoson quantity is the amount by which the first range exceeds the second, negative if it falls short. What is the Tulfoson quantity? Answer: 0.029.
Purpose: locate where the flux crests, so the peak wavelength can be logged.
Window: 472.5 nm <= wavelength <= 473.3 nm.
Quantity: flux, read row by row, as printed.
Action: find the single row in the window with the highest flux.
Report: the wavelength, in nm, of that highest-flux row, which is 472.585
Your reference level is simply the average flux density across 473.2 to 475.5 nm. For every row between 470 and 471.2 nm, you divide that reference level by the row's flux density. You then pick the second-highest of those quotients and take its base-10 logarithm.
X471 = -0.031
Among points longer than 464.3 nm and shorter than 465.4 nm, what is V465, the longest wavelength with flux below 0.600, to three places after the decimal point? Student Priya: 464.493 nm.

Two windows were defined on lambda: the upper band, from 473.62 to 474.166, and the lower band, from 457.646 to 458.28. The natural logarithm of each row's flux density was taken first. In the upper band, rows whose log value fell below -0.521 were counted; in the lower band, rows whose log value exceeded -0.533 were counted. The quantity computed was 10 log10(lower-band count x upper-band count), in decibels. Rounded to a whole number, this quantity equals 15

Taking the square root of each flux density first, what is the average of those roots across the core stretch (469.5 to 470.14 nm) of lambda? 0.764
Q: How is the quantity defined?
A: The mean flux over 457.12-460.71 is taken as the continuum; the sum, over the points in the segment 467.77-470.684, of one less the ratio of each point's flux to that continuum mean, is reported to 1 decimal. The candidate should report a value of 1.7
